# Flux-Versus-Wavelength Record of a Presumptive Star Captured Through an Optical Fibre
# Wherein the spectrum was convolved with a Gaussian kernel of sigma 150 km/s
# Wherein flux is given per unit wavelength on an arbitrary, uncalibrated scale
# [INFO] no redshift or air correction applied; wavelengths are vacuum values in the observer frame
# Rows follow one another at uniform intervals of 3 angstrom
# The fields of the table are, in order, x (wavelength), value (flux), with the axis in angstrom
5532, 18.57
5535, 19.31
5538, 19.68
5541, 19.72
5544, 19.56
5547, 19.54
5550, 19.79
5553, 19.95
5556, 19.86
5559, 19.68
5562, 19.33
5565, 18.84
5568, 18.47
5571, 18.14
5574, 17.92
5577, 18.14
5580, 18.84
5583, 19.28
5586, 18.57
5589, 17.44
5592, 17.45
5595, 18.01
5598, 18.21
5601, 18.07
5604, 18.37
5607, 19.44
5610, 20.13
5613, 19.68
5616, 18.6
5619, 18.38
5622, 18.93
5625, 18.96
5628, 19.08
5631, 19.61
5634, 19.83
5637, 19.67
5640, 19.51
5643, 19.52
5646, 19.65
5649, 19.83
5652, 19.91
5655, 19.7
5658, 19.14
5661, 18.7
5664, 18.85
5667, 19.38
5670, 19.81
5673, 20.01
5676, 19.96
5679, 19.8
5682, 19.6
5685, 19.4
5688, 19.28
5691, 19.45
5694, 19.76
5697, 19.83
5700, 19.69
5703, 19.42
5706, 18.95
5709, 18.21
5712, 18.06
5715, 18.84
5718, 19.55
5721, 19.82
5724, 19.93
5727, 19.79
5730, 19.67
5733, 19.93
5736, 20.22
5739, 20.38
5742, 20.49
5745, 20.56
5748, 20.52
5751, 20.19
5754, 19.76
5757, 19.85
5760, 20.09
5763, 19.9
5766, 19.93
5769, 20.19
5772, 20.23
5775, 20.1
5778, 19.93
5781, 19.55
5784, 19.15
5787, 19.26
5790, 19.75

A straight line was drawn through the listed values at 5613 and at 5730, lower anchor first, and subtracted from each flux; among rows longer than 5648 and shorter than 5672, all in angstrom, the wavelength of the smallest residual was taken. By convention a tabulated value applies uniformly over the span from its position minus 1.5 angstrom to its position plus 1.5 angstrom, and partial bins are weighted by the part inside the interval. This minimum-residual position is 5661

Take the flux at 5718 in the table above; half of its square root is 2.21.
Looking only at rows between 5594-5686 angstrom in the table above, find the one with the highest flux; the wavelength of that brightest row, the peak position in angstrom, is 5610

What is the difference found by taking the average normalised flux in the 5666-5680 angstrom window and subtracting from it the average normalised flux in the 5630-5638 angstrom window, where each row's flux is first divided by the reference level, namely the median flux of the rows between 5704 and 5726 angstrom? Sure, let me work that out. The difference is 0.005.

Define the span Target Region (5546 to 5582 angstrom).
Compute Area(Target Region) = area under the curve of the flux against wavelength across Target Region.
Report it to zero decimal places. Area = 685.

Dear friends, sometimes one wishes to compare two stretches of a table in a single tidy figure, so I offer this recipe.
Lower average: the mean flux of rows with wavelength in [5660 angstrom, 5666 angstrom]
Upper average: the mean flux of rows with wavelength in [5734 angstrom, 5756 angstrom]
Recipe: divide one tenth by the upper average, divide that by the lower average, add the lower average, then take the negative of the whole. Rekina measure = -18.8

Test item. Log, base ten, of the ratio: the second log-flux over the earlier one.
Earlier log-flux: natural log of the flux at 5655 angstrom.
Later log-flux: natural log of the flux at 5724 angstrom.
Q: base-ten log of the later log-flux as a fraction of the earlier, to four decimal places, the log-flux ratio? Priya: 0.0017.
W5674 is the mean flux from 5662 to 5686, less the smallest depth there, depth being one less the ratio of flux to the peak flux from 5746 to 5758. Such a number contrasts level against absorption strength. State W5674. 19.6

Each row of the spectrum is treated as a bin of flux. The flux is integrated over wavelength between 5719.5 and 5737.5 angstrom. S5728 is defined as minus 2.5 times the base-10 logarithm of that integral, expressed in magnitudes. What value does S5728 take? -6.38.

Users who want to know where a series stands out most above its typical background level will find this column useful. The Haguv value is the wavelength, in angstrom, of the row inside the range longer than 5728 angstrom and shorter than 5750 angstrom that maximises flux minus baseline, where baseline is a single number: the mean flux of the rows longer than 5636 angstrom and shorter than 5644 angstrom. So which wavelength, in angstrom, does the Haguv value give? 5745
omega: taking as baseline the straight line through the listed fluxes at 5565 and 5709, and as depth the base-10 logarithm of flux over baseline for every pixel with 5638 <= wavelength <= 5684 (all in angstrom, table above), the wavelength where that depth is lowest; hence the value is 5661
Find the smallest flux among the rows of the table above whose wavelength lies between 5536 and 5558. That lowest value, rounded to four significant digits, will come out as 19.54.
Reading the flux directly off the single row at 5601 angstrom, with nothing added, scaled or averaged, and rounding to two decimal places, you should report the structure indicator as 18.07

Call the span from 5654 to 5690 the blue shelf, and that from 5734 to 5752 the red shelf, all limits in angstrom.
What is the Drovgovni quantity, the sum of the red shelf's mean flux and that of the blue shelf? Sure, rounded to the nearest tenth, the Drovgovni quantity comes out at 39.9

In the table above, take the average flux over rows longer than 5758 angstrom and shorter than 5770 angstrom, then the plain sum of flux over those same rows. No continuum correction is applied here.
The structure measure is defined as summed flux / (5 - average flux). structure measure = -5.3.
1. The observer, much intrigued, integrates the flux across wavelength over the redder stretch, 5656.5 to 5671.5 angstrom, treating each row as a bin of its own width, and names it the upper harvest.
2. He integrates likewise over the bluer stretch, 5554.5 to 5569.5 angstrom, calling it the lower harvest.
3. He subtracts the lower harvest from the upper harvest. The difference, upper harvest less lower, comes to -1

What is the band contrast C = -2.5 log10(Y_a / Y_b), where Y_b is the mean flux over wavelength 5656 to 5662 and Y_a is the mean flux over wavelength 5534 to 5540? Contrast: -0.03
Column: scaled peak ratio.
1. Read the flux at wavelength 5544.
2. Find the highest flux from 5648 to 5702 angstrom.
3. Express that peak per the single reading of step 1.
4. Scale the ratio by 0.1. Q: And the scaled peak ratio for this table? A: 0.102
